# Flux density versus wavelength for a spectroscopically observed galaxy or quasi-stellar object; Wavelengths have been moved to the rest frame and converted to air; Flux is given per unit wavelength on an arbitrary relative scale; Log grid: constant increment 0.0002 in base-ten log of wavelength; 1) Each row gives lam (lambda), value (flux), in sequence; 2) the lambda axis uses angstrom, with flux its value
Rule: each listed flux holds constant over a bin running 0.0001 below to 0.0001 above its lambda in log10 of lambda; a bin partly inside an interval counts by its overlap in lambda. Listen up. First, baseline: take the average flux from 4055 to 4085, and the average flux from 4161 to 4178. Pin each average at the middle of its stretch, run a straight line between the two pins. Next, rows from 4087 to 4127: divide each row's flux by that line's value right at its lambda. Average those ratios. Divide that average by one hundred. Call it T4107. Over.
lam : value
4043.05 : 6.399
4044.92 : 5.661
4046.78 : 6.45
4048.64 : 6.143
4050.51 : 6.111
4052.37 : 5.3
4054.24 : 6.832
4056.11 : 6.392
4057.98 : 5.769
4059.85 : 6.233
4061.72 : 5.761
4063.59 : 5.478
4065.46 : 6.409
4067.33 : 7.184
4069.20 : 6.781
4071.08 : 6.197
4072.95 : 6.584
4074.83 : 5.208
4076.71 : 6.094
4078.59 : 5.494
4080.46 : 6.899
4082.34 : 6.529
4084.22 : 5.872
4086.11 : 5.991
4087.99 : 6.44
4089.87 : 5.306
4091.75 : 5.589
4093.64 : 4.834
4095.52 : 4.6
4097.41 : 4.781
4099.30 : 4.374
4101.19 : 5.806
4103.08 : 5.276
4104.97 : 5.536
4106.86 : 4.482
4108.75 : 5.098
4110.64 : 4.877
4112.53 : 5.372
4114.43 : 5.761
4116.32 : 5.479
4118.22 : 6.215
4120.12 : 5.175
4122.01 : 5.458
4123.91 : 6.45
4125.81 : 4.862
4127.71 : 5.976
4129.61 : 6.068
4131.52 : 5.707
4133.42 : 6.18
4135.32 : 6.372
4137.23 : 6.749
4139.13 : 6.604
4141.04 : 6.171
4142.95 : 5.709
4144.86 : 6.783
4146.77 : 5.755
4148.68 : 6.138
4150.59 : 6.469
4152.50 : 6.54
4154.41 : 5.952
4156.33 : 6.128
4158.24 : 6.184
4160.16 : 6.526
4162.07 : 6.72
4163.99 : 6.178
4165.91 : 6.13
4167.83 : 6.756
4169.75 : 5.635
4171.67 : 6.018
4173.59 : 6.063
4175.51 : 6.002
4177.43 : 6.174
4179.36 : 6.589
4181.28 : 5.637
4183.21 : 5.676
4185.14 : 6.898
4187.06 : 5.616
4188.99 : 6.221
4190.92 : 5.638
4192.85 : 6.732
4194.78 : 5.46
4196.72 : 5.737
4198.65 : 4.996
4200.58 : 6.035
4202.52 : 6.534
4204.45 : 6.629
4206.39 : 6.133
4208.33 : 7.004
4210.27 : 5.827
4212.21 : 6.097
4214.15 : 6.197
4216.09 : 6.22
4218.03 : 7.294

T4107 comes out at 0.0086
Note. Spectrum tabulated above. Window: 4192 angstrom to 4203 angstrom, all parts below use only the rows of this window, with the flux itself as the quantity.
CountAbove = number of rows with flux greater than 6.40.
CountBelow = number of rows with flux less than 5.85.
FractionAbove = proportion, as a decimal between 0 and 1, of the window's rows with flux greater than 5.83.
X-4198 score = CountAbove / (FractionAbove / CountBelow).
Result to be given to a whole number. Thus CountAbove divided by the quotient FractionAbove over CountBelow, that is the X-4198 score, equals 12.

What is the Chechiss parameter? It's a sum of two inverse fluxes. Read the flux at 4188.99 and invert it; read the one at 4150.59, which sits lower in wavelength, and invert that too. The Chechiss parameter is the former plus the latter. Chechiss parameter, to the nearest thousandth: 0.315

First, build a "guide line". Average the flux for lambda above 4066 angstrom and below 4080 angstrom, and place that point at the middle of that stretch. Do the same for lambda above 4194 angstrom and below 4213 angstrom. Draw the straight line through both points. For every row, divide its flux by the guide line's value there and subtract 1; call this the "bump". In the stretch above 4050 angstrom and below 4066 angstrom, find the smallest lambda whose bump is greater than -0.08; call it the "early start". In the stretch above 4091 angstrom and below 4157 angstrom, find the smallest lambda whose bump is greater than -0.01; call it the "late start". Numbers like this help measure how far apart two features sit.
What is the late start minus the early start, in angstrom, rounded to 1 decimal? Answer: 67.7 angstrom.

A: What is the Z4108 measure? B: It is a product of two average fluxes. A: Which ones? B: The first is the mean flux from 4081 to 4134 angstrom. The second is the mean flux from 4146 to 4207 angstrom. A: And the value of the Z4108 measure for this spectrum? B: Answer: 33.7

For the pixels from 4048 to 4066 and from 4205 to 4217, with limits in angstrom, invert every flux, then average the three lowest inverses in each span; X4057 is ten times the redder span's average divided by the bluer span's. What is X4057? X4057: 10.1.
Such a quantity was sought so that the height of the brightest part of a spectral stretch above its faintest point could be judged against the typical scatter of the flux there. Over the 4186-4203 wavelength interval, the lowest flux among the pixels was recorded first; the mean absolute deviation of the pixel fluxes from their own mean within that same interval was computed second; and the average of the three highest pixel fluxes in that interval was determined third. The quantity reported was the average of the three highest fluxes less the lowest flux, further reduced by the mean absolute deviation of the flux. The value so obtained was 1.1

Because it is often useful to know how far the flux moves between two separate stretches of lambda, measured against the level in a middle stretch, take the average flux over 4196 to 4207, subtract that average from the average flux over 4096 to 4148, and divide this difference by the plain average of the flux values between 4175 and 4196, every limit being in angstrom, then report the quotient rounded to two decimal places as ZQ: -0.06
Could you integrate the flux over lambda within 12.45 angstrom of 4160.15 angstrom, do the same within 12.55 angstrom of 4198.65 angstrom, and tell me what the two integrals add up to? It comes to 308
